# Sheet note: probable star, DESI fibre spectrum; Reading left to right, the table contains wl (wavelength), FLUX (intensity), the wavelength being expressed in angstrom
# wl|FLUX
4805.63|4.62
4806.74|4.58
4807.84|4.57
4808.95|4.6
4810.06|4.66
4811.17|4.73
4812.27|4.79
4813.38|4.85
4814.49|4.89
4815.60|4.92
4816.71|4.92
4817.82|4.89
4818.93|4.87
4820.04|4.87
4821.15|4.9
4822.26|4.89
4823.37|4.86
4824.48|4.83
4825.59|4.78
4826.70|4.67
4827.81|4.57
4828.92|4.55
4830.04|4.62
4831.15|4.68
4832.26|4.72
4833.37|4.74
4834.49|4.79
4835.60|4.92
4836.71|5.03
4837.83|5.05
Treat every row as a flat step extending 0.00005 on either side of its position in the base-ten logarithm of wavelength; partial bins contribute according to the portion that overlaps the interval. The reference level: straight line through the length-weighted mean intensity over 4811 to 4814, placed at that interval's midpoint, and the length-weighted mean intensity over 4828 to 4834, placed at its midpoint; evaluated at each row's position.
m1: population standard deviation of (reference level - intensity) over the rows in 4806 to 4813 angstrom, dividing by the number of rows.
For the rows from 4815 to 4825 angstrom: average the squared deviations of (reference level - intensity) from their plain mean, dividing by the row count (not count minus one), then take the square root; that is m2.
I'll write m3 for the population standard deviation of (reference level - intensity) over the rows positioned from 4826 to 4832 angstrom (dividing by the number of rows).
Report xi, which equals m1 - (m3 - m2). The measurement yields 0.057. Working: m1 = 0.096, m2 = 0.017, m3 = 0.06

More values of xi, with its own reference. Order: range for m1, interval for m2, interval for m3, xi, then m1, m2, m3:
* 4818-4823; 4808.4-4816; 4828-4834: 0.069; 0.022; 0.129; 0.08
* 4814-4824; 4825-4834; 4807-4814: -0.014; 0.020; 0.082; 0.12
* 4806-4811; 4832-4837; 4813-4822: 0.142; 0.044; 0.130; 0.03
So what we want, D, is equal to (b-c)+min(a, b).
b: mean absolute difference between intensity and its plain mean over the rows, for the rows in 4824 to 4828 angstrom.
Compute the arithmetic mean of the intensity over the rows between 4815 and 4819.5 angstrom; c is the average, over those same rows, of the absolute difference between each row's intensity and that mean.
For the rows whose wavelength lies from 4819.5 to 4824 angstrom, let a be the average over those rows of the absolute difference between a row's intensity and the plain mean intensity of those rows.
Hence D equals 0.09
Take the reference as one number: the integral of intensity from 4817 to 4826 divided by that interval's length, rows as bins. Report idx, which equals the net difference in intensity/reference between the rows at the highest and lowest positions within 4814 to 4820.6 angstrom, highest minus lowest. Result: -0.004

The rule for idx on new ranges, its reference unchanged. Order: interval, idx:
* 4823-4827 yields -0.039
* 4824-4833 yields -0.023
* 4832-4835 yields 0.014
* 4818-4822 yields 0.006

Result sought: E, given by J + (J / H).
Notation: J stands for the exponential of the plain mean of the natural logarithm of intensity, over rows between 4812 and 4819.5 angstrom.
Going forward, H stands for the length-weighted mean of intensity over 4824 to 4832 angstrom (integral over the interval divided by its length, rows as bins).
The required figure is 5.92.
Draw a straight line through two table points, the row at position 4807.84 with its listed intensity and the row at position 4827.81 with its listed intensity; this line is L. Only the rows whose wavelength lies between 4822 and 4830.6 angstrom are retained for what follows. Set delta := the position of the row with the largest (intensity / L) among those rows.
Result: 4822.26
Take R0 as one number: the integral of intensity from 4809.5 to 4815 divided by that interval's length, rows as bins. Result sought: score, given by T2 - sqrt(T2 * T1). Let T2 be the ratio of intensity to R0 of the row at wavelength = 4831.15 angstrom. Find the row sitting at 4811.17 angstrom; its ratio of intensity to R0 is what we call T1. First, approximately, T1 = 0.99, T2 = 0.98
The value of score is -0.005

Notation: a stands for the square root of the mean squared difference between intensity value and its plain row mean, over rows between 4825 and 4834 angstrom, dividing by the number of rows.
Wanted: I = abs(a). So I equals 0.076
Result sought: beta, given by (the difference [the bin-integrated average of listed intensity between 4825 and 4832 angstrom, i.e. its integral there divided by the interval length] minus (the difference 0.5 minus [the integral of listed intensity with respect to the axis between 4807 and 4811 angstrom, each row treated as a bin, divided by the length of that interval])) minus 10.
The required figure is -1.23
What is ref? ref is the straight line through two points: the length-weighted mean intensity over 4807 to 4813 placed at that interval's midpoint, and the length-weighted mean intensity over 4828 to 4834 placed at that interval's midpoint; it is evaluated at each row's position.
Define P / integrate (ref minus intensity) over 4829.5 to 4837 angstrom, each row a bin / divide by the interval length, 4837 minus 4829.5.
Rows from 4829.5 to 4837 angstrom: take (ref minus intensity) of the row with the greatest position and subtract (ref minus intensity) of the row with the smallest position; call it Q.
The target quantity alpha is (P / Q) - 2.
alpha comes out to -1.7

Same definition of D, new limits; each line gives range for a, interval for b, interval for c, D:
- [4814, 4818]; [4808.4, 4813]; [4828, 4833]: 0.02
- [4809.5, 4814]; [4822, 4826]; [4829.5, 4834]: 0.03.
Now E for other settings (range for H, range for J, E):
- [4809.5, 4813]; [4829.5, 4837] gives 5.79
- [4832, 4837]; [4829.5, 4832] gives 5.61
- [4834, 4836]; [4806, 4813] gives 5.61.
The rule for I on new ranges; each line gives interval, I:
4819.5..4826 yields 0.040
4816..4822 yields 0.019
